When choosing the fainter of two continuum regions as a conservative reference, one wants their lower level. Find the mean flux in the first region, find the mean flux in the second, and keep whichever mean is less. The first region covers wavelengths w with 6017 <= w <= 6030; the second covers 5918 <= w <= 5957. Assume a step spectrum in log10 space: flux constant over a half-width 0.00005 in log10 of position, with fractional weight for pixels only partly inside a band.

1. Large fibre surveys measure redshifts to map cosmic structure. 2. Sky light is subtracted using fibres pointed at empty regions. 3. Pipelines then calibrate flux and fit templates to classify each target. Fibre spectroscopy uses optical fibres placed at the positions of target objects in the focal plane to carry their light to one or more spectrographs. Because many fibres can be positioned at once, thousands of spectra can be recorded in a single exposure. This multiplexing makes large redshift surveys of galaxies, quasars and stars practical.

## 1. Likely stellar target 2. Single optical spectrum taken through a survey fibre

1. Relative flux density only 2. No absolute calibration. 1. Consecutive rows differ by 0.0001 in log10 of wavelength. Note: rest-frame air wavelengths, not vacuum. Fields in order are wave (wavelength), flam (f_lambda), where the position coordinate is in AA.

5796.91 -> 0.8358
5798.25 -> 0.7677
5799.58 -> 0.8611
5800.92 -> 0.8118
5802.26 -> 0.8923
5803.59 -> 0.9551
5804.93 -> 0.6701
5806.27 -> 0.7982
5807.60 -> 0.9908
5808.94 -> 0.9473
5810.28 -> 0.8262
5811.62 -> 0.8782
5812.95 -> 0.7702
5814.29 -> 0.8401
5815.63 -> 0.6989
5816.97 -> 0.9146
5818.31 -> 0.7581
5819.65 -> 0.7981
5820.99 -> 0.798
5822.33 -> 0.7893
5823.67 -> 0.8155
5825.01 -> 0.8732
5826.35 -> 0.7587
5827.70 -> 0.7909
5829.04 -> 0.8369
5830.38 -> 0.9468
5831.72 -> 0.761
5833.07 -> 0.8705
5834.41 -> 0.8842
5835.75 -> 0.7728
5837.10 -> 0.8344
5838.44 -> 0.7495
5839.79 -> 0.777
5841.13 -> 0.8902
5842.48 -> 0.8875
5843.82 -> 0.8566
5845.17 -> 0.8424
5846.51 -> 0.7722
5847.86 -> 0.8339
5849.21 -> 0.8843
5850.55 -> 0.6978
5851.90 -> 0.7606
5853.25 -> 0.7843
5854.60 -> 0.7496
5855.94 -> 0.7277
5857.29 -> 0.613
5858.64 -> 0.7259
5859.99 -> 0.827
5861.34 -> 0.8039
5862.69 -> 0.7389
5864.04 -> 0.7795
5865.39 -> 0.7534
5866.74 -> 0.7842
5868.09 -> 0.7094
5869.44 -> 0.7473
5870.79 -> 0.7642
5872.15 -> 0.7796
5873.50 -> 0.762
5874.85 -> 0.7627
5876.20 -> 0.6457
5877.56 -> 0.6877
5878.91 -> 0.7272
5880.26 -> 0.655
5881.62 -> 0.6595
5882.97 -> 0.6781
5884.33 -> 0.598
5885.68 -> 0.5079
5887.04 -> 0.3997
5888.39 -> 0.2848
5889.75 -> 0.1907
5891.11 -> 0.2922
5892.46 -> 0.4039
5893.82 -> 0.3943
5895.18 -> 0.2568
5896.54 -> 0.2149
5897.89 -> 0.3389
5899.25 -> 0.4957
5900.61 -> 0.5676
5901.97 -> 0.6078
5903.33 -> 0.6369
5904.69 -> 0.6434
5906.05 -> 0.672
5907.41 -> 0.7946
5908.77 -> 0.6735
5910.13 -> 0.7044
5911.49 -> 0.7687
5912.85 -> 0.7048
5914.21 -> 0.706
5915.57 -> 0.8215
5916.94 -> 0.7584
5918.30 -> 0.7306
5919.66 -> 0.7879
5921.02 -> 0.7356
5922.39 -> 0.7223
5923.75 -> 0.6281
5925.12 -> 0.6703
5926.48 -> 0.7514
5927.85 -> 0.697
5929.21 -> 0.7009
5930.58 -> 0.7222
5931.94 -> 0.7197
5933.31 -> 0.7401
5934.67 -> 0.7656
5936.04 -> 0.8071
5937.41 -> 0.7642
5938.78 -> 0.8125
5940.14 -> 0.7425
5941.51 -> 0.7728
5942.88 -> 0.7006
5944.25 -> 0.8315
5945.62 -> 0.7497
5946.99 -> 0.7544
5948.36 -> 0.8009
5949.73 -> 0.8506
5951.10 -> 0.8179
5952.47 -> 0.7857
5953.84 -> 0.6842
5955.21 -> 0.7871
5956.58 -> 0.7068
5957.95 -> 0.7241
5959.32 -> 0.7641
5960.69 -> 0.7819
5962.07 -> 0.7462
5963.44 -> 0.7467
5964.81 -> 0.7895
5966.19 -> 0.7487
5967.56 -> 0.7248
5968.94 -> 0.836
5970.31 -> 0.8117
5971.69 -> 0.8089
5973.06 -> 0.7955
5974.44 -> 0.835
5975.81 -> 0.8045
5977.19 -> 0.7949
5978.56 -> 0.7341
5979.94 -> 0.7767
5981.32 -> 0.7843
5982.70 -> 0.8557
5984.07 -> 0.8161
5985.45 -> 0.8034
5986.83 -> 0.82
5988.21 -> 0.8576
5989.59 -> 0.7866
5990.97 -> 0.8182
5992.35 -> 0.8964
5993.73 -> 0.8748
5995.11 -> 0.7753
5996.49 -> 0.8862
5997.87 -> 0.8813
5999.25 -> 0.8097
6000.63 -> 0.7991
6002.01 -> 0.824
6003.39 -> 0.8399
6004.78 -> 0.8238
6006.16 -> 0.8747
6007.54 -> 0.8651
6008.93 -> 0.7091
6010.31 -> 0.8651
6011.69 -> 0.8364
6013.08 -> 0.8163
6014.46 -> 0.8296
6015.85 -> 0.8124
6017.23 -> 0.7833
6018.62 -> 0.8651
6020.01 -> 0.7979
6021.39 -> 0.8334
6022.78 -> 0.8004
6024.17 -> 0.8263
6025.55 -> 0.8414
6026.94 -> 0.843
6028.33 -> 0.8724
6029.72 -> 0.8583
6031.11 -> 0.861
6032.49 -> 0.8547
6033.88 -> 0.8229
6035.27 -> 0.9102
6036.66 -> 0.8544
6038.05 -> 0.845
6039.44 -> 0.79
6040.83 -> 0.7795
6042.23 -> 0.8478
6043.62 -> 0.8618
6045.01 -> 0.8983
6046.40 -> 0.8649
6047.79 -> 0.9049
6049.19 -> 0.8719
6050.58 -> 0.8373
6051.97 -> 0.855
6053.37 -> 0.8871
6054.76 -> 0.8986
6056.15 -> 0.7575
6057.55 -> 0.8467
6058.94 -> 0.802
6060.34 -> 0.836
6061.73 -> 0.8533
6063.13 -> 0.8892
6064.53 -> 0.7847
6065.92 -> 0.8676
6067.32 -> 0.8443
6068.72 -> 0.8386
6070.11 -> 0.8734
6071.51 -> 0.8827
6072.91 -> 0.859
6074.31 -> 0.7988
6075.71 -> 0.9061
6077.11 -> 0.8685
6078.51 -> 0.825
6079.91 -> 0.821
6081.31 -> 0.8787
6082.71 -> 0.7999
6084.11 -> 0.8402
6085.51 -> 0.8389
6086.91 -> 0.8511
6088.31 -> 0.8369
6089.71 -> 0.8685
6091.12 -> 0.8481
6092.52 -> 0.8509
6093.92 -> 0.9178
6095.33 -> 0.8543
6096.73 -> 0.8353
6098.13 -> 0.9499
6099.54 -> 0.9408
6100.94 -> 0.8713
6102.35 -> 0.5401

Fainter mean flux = 0.750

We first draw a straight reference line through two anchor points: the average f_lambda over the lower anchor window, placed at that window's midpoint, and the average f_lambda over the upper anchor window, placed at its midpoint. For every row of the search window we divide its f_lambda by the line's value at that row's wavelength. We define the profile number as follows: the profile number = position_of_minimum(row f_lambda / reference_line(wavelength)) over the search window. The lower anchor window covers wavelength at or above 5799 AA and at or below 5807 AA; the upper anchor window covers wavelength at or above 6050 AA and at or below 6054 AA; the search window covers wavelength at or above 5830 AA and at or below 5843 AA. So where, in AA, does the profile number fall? 5838.44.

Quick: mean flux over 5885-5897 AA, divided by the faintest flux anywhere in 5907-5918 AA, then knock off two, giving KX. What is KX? -1.51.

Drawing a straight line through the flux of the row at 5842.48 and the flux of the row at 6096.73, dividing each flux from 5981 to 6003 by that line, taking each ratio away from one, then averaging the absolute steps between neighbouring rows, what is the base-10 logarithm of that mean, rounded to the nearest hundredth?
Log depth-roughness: -1.26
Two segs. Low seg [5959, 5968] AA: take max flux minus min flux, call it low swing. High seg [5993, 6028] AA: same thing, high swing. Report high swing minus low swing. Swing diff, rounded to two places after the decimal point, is 0.11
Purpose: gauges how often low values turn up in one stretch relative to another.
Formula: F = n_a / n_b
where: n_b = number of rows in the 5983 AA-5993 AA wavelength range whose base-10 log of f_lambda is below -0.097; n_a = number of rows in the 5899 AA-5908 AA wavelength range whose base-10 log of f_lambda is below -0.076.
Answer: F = 7.0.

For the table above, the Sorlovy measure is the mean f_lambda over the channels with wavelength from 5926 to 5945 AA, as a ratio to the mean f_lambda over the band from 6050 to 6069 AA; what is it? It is 0.89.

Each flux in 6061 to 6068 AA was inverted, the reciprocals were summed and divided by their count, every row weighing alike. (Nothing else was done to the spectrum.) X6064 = 1.18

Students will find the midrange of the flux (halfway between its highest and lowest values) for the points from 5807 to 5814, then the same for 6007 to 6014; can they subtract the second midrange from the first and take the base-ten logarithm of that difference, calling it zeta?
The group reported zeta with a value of -1.03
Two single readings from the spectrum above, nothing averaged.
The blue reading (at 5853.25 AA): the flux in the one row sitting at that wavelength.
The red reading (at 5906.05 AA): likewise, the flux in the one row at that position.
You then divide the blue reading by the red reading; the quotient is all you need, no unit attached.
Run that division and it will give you 1.17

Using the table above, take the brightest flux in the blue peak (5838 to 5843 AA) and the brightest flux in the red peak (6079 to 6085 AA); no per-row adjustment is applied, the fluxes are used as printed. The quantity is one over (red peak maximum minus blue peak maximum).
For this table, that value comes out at -87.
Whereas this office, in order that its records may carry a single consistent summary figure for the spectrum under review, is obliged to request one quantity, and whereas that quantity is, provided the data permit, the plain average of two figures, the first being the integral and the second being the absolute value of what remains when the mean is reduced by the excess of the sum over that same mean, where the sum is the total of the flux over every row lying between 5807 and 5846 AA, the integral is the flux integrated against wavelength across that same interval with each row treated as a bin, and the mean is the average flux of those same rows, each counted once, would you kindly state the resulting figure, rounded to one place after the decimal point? 27.5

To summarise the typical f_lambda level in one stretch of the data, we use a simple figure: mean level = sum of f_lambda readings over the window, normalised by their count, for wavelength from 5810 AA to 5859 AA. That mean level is 0.805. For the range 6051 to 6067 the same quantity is 0.843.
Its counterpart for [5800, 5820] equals 0.837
